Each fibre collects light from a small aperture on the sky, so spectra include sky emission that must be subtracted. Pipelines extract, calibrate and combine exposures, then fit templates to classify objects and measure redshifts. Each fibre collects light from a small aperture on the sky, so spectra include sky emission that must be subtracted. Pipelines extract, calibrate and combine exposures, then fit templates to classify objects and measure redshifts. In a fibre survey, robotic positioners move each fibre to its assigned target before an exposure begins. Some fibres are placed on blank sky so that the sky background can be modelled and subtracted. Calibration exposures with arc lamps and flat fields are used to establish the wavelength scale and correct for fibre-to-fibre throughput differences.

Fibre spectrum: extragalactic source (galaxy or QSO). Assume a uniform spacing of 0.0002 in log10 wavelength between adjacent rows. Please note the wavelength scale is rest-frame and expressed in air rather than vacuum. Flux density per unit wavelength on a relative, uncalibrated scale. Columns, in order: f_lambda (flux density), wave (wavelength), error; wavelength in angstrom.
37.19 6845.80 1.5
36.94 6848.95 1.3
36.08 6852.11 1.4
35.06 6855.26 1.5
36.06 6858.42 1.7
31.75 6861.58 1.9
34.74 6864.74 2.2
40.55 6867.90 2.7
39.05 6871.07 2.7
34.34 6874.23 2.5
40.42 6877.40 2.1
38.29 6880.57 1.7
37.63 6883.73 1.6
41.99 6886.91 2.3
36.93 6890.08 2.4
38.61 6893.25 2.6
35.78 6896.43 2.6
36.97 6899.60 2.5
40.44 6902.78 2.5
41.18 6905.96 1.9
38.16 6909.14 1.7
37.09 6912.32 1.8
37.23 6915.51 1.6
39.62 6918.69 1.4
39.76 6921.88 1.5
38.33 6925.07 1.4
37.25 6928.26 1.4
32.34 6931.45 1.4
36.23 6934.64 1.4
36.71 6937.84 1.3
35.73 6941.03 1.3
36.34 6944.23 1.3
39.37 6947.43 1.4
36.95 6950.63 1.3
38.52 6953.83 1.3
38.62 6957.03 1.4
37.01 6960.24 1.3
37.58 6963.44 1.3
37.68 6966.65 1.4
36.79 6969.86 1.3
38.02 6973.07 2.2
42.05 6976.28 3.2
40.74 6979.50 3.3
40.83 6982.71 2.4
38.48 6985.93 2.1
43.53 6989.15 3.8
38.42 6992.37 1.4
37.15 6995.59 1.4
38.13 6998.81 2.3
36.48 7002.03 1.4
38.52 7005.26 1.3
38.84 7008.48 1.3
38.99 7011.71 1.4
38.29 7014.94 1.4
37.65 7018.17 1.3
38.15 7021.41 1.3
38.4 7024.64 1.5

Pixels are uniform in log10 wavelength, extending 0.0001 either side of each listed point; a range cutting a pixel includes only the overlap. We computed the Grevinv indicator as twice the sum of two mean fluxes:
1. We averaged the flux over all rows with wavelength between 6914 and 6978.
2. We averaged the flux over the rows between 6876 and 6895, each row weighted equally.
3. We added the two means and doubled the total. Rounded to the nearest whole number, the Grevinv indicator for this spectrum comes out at 153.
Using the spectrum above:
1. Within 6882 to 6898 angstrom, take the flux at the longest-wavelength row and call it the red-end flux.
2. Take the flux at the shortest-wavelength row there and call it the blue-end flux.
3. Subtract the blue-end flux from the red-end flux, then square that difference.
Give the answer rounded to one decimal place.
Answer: 3.4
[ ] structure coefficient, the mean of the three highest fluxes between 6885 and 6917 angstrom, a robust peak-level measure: 41.20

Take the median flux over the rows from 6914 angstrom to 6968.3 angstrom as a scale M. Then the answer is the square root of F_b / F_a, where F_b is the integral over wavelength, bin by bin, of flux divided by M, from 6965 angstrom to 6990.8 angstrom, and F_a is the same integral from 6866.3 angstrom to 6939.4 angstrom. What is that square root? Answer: 0.61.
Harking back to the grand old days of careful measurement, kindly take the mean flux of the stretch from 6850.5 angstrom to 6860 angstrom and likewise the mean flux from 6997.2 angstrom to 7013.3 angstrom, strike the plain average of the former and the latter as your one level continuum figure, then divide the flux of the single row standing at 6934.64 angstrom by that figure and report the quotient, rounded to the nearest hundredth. 0.98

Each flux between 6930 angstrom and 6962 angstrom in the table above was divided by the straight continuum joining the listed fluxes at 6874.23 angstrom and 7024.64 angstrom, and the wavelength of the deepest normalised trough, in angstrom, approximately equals 6931.45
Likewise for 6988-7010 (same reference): 7002.03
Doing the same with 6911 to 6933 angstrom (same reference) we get 6931.45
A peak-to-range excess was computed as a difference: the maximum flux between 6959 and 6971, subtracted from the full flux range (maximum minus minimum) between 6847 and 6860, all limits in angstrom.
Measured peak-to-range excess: -35.8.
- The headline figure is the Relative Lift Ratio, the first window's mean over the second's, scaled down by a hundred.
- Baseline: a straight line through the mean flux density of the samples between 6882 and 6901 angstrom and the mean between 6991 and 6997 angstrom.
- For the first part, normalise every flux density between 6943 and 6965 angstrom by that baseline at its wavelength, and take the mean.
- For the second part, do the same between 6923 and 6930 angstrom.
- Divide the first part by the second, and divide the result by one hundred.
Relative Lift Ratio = 0.0100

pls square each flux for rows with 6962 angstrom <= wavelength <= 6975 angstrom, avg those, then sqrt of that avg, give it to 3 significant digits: 37.5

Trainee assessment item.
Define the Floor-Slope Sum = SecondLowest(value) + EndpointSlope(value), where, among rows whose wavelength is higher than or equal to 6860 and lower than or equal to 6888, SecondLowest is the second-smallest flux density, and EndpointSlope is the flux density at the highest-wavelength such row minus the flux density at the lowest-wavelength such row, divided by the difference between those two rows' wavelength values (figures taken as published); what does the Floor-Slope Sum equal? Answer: 34.7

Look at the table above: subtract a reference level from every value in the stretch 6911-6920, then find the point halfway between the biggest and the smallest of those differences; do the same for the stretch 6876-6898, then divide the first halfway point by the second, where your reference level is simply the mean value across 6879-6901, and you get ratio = 0.4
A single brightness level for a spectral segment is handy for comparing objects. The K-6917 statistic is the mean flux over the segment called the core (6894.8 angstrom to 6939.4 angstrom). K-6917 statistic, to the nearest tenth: 37.6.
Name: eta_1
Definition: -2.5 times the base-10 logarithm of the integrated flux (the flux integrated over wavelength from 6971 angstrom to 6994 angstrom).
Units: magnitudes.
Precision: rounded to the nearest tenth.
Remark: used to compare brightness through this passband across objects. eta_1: -7.4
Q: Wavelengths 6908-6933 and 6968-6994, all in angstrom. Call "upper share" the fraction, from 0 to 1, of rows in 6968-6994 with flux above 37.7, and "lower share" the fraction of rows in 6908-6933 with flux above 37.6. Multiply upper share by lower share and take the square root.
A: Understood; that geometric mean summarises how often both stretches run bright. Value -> 0.7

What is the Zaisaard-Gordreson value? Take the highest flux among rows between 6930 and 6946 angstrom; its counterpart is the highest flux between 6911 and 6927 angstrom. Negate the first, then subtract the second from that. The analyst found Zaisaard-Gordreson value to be -76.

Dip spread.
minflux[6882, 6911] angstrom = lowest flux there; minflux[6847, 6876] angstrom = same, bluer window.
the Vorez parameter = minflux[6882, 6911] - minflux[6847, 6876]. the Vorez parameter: 4.0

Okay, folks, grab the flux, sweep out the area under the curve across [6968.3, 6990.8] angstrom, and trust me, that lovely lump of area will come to 901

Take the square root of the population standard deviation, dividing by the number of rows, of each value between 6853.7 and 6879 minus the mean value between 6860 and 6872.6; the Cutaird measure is 1.73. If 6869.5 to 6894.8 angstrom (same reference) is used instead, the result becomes 1.46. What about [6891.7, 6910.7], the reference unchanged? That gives 1.36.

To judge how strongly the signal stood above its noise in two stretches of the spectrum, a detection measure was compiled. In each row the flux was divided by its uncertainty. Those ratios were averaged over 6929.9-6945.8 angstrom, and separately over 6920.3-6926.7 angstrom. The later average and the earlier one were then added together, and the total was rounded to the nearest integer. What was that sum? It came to 53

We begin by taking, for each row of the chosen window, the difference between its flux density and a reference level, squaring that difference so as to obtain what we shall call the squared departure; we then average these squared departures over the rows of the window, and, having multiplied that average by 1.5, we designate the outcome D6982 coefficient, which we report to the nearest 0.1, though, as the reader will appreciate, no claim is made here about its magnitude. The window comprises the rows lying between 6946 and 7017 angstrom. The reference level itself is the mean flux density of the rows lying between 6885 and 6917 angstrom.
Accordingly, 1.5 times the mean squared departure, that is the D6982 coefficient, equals 4.5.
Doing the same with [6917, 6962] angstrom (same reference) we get 7.1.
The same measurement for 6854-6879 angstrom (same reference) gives 18.9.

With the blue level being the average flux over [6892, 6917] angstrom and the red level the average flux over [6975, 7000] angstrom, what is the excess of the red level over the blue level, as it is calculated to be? 1.7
